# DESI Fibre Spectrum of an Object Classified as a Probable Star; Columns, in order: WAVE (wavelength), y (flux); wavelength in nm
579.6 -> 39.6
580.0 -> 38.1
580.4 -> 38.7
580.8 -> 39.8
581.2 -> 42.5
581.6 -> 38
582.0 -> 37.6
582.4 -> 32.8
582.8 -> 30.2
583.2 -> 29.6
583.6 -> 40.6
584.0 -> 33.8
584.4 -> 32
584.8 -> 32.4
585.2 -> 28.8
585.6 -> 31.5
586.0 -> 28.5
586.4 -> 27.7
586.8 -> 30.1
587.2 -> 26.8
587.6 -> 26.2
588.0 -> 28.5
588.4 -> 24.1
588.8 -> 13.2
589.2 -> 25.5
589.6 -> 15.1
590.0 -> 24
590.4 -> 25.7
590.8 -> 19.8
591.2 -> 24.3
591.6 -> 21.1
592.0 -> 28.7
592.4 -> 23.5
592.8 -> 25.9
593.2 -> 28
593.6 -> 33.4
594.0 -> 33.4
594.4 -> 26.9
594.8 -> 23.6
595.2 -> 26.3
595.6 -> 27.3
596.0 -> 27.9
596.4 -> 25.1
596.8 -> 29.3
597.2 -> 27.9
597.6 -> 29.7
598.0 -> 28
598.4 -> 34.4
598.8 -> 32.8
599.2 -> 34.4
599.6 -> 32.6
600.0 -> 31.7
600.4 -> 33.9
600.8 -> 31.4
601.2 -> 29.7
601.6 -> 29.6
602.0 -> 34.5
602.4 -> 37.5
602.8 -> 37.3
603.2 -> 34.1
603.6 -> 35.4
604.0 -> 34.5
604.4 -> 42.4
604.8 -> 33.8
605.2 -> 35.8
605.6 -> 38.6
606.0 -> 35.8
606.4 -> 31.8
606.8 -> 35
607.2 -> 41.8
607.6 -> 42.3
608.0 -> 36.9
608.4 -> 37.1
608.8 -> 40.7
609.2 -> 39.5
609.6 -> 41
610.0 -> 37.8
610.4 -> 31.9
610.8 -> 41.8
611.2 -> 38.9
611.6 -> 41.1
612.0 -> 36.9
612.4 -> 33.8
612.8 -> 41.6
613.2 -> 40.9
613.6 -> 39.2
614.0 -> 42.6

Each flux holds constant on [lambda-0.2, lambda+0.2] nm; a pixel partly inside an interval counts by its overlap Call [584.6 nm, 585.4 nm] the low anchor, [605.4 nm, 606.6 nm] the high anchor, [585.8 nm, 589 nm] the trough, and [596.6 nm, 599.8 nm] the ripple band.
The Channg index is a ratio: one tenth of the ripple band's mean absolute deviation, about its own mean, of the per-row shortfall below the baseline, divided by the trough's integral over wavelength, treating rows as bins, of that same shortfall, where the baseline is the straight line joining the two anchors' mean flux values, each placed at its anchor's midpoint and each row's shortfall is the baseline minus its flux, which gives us 0.013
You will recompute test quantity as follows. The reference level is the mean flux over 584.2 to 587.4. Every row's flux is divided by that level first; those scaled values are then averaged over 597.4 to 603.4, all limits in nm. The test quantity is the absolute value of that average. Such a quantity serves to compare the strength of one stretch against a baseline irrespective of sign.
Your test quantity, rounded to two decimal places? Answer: 1.10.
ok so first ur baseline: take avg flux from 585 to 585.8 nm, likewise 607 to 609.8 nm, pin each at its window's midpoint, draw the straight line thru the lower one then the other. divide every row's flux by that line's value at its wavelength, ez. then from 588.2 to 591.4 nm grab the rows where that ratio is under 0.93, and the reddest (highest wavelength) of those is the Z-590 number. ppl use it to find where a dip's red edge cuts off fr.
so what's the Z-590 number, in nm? 591.2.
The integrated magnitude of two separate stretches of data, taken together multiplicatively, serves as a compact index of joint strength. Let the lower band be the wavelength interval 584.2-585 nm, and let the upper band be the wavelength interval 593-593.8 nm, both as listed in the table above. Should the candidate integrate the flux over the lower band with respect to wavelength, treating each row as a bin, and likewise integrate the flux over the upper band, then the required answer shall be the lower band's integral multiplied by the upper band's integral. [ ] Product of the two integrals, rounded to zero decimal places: 633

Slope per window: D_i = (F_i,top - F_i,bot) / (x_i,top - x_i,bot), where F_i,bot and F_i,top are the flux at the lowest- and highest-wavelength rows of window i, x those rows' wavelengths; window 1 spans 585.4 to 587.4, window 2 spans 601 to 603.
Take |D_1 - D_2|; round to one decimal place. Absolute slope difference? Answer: 7.7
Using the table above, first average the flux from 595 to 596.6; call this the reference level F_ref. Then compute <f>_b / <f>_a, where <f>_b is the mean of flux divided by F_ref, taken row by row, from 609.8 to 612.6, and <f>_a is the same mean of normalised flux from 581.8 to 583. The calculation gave 1.1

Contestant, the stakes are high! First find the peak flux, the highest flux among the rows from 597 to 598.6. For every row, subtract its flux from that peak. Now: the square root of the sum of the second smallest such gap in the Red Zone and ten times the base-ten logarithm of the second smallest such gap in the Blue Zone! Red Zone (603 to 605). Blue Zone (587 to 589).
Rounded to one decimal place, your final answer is 2.8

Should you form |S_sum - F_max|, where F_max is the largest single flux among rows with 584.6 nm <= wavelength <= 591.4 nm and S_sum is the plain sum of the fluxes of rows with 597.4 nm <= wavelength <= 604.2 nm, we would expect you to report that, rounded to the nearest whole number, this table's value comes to 529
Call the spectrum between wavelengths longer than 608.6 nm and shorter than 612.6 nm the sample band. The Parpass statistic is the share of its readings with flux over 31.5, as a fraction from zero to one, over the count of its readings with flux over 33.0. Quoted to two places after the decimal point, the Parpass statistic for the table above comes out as 0.11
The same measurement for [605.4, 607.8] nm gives 0.20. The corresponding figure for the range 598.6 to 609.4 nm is 0.04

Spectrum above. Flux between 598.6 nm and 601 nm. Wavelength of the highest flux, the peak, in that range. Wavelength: 599.2 nm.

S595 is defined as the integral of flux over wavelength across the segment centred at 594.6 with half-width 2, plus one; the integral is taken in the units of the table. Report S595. 112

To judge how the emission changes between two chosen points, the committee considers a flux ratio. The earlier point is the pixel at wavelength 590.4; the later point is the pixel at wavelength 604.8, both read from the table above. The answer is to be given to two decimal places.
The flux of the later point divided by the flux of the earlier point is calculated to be 1.32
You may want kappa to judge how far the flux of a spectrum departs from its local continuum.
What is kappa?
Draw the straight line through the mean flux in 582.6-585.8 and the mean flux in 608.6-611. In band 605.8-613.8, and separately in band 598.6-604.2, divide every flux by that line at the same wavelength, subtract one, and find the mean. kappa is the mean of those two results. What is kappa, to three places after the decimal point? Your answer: -0.049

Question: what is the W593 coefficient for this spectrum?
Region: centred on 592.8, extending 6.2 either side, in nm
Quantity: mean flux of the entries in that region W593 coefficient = 26.3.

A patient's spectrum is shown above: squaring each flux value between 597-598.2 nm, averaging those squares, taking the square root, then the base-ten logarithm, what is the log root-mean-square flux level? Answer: 1.46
